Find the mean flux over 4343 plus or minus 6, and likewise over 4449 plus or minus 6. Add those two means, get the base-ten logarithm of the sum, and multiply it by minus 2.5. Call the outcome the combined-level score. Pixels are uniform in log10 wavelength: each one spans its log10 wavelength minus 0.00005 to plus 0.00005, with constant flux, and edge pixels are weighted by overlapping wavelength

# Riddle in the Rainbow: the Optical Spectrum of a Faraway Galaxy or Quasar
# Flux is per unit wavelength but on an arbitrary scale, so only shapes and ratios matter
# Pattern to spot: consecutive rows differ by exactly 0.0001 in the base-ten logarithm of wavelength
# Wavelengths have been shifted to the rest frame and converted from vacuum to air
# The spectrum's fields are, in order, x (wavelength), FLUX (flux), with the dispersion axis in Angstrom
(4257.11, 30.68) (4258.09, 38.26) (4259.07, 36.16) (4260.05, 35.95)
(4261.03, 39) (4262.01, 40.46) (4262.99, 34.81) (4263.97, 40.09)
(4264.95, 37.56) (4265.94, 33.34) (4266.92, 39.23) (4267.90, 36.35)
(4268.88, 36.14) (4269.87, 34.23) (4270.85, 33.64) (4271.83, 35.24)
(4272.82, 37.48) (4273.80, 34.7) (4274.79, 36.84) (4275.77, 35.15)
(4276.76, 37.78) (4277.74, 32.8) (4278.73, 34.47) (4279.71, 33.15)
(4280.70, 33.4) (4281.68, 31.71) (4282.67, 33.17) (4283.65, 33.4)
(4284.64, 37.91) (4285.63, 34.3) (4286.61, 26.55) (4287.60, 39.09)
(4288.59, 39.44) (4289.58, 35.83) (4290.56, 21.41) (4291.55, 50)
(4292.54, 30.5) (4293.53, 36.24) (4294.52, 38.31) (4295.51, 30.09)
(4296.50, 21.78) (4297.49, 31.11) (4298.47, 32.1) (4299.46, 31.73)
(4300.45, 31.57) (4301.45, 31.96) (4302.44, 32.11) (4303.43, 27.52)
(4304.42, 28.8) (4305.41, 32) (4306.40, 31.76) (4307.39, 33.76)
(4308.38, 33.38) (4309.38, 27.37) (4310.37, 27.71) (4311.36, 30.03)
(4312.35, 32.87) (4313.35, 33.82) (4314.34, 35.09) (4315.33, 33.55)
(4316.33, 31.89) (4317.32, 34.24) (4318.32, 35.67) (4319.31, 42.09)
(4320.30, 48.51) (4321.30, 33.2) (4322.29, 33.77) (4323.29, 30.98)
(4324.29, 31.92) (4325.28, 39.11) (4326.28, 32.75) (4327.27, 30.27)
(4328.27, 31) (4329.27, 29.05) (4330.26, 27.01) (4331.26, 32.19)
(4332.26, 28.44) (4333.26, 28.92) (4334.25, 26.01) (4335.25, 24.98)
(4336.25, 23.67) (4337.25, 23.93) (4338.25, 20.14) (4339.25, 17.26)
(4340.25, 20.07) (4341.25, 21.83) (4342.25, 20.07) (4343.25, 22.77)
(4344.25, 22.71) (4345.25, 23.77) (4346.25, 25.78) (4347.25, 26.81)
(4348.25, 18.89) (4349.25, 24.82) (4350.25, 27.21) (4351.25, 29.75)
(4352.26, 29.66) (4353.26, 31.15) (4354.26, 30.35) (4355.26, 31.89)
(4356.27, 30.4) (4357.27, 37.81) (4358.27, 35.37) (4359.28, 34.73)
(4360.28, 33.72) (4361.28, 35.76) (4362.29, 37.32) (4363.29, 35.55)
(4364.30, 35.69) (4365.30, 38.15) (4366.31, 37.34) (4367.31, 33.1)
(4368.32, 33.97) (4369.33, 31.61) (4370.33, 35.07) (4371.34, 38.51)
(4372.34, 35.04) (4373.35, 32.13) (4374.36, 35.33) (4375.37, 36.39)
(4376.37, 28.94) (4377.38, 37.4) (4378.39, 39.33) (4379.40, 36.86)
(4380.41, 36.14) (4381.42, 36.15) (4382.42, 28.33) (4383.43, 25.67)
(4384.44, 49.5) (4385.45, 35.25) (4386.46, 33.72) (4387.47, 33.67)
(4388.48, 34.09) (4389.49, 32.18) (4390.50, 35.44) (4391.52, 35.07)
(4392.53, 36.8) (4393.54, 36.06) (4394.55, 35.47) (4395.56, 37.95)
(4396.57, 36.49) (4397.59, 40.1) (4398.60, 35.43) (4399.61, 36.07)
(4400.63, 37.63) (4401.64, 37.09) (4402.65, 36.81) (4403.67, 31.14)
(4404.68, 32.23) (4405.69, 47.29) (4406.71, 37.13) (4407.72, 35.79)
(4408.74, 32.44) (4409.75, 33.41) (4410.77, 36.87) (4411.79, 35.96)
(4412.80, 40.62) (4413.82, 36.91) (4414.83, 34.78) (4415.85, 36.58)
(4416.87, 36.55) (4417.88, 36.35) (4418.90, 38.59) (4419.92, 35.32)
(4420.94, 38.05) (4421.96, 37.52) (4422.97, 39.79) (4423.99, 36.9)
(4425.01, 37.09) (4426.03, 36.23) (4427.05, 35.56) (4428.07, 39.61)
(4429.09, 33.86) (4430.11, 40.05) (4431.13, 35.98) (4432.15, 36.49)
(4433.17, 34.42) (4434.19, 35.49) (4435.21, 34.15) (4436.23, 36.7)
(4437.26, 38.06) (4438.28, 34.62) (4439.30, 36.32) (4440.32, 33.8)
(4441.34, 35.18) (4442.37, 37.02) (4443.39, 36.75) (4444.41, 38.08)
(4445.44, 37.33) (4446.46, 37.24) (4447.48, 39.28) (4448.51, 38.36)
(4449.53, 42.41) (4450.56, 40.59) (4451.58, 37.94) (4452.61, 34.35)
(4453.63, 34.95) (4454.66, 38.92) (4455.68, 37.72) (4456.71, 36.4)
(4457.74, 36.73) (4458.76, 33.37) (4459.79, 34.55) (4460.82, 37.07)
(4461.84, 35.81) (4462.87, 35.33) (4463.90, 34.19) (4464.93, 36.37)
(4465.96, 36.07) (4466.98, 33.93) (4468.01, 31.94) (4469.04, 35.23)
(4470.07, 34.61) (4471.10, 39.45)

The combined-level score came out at -4.45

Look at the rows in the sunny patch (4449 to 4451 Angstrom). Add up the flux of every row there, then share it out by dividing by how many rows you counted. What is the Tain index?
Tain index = 41.5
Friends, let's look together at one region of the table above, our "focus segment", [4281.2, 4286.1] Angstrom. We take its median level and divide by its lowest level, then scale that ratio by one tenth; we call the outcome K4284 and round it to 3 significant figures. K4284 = 0.105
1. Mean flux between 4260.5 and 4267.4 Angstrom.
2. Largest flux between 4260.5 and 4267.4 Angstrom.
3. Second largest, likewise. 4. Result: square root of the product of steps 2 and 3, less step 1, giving 2.5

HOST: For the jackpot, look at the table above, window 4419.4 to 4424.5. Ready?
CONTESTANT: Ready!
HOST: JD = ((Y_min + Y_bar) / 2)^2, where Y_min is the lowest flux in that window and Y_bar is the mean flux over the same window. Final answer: 1326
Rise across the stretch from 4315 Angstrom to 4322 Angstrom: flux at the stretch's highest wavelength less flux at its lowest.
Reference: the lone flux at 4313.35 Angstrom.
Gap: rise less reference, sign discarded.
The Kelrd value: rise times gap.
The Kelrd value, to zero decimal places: -12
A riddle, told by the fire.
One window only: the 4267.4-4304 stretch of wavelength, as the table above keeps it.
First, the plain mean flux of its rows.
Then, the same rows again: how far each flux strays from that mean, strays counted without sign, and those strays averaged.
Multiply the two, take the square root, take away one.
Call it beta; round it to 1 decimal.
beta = 9.6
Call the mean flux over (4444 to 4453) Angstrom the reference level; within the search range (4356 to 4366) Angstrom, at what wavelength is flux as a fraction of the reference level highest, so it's 4365.30 Angstrom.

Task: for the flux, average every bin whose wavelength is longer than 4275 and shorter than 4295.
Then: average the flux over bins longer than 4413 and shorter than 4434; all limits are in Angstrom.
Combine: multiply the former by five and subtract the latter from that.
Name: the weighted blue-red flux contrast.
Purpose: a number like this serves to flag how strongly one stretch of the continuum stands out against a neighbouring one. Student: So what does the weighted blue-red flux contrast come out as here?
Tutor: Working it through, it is 137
